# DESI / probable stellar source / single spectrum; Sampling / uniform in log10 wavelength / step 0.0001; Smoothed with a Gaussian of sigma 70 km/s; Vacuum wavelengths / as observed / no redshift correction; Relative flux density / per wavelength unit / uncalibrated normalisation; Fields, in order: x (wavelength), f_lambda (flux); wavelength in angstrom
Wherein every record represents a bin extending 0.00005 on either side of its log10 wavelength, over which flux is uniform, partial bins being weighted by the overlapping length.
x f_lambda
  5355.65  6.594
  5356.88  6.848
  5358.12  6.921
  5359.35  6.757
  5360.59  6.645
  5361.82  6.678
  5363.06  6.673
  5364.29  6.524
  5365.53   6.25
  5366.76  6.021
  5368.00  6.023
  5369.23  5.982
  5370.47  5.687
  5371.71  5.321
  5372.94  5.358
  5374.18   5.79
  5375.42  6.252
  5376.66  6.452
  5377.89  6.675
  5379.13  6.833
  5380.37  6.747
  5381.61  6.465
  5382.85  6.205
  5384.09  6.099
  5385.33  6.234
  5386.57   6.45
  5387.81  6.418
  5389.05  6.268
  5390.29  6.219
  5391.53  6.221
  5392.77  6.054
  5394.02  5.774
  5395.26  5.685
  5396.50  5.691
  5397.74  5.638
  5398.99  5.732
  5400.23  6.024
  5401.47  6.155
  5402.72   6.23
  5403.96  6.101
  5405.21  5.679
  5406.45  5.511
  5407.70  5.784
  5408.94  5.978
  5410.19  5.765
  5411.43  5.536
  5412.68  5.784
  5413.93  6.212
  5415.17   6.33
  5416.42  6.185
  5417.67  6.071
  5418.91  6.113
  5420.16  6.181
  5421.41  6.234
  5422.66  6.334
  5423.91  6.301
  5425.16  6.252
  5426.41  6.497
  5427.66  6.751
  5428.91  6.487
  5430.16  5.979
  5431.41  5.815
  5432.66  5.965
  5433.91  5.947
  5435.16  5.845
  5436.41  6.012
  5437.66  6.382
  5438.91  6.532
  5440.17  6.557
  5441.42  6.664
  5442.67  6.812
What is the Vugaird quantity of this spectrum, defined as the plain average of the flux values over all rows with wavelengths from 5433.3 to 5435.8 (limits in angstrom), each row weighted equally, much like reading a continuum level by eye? 5.90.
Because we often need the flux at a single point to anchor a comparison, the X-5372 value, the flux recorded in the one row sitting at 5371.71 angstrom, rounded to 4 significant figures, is 5.321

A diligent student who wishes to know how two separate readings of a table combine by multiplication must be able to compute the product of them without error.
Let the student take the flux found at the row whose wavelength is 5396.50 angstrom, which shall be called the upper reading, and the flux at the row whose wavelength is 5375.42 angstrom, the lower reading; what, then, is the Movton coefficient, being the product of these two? 35.6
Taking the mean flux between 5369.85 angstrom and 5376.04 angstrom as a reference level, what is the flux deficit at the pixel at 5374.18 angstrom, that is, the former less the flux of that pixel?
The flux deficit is -0.11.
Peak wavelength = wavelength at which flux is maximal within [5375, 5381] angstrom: 5379.13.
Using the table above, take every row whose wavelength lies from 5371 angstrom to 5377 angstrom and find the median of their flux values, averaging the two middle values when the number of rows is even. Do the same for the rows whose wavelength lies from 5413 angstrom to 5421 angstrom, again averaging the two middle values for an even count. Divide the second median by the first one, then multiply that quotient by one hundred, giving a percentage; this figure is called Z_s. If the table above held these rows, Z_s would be 107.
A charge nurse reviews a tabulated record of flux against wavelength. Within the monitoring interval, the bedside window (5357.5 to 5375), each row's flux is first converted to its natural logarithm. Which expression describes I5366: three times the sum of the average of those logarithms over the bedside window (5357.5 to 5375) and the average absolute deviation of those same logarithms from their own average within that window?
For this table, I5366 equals 5.68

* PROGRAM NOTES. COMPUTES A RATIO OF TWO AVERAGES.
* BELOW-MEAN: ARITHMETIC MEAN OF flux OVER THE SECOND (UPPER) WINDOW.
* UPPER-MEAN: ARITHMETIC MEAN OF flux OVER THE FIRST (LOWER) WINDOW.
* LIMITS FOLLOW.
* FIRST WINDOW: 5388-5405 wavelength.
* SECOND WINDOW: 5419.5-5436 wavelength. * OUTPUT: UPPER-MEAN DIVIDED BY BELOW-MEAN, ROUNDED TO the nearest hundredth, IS 0.97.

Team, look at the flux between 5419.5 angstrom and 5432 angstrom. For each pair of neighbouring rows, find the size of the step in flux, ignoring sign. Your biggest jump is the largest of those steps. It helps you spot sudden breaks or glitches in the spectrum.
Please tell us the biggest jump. 0.51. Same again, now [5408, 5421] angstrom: 0.43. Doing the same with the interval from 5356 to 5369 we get 0.27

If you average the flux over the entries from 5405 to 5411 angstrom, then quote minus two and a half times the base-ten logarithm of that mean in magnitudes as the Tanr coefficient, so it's -1.90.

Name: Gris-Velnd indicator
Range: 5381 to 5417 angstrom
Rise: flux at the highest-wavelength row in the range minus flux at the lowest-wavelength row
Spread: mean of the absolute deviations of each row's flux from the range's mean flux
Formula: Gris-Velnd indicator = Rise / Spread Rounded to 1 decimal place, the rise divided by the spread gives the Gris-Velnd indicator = -1.1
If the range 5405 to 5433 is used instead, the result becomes 1.1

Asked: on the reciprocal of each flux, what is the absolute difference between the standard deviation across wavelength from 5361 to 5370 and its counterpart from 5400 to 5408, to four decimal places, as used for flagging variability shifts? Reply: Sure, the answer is 0.0000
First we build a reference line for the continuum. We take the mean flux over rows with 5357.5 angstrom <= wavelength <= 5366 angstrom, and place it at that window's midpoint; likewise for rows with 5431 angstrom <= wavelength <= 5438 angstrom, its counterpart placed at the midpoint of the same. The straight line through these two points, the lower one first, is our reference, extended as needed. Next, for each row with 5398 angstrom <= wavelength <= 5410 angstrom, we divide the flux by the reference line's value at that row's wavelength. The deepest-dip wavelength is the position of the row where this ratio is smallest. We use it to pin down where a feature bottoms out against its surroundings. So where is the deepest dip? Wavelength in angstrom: 5406.45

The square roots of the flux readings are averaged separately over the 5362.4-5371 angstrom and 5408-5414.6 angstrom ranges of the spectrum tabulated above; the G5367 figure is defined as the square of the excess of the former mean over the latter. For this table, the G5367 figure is 0.004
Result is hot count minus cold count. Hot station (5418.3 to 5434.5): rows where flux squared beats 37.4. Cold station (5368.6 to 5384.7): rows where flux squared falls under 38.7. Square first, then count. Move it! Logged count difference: 1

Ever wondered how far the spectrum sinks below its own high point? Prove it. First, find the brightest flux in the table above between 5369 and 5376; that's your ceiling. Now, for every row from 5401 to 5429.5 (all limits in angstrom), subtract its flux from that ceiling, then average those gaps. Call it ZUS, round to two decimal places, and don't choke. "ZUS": 0.14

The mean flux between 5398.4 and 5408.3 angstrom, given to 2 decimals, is 5.90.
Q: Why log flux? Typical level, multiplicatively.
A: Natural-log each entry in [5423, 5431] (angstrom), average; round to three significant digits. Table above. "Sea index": 1.85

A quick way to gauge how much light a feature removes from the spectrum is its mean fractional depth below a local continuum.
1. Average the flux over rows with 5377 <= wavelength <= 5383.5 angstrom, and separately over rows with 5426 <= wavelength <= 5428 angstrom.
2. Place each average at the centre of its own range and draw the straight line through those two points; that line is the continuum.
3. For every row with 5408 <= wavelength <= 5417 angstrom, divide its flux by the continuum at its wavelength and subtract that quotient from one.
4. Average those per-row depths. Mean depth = 0.10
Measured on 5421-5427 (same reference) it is 0.04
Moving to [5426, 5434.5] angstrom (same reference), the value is 0.06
